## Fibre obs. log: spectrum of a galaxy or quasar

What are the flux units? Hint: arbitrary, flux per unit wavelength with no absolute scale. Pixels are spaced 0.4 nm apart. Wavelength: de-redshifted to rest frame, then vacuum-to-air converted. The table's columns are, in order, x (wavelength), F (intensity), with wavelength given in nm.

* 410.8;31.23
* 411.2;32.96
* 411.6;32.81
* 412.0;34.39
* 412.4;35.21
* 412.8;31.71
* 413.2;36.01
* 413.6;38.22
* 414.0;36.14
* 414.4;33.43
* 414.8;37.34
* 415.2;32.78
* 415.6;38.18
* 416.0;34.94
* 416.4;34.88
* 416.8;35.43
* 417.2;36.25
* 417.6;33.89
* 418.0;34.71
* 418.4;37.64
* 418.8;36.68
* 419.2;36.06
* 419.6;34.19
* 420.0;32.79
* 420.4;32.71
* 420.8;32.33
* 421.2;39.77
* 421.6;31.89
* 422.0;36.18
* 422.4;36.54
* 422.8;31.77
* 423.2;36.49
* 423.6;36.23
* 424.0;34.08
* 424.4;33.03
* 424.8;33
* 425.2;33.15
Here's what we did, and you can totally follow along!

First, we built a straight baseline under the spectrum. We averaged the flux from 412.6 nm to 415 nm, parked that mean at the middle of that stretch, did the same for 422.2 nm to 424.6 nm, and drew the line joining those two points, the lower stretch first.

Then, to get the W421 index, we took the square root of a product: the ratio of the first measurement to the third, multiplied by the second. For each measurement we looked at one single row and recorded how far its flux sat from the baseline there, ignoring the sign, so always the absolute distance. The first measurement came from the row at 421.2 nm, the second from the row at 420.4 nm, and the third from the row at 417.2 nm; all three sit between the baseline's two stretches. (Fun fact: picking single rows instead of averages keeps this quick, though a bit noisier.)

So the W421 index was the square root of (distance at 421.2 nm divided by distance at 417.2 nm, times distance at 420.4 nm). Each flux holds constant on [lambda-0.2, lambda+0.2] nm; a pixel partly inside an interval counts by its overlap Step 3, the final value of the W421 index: 3.2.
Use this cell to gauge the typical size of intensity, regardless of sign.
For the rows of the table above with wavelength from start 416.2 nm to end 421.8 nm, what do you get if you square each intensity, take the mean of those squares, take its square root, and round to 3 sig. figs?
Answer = 35.0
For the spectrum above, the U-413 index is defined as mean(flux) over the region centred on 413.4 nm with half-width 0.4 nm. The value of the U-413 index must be 37.1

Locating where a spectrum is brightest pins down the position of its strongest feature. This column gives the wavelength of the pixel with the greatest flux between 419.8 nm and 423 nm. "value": 421.2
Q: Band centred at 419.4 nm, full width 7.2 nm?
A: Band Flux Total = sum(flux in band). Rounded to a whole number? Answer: 629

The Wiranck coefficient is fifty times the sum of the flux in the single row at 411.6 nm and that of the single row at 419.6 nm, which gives 3350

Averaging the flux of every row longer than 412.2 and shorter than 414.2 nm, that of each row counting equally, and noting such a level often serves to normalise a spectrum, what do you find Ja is 35.5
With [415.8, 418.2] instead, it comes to 35.0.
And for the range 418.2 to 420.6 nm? 35.0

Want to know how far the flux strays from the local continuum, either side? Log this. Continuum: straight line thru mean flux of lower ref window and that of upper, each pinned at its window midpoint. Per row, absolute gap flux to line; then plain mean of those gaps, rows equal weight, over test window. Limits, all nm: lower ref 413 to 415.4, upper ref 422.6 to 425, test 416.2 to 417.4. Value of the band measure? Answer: 0.57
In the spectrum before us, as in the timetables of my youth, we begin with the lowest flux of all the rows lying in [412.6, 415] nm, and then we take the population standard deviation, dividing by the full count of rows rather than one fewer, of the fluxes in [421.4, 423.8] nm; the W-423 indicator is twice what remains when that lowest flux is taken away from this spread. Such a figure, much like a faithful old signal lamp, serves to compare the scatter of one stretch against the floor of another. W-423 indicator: -59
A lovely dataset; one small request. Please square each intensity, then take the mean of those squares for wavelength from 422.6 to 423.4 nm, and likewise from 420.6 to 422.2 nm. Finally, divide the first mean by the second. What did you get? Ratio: 0.95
